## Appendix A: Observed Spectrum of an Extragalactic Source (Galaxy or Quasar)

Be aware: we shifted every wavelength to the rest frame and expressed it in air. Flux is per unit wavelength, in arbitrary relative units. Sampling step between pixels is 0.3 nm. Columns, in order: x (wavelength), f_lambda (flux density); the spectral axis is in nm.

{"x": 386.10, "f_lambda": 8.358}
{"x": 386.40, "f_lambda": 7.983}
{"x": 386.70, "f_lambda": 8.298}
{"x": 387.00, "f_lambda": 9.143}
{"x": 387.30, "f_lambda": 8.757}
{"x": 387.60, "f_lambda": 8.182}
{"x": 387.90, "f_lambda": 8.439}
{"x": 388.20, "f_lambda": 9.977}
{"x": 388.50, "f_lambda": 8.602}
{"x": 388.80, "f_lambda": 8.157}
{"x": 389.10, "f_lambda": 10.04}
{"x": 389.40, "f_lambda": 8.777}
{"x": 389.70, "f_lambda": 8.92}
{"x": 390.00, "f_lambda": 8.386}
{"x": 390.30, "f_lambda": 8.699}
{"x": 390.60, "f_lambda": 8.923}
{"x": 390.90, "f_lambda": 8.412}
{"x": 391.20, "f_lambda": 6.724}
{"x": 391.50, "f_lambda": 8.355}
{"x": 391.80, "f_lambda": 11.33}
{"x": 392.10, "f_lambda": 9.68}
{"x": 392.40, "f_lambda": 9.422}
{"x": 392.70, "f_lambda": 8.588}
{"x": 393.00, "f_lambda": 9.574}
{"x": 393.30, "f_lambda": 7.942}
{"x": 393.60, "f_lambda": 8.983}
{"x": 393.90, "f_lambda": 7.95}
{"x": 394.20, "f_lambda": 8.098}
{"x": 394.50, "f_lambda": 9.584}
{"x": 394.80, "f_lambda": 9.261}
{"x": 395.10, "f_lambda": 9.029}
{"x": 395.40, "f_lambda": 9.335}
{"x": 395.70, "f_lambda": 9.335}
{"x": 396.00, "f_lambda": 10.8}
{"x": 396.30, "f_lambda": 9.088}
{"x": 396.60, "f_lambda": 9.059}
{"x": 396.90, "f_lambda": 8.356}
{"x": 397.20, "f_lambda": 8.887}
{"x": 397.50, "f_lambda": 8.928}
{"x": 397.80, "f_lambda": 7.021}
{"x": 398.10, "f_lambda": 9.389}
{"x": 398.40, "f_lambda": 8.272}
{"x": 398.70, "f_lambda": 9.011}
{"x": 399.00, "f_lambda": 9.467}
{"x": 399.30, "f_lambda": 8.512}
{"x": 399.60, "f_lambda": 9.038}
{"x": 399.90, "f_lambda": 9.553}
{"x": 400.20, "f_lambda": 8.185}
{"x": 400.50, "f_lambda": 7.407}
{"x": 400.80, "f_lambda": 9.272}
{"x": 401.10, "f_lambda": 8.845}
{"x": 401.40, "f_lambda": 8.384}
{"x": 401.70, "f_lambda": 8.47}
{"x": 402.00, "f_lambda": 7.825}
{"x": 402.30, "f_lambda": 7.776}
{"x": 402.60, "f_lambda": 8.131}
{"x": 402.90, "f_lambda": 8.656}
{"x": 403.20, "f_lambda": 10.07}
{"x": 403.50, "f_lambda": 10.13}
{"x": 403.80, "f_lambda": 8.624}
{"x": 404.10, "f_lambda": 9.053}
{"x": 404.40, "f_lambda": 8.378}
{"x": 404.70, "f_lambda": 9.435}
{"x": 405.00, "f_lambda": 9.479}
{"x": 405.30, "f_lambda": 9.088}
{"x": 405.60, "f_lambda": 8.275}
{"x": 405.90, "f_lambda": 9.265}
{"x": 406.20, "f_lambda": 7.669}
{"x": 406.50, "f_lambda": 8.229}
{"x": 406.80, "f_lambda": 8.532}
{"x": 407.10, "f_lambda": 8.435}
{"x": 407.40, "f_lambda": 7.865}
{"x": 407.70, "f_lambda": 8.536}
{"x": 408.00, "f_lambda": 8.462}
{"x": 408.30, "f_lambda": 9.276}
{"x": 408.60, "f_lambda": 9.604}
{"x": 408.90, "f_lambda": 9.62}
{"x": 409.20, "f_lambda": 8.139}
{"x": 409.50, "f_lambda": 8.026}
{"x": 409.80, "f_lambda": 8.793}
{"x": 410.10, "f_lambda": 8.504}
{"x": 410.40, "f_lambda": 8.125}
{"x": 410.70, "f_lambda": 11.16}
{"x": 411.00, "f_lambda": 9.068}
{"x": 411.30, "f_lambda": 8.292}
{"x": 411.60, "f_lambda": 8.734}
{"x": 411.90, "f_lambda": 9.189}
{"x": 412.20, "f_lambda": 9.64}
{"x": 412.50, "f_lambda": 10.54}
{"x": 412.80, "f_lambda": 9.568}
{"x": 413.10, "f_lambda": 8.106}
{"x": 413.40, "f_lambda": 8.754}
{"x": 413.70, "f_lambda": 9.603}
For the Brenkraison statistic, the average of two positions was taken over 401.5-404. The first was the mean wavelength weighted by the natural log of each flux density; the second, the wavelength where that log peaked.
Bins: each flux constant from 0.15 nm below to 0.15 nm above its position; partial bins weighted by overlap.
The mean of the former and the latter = 403.13 nm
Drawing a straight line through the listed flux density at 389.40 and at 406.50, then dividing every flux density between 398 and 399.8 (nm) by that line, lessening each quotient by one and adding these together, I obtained 0.34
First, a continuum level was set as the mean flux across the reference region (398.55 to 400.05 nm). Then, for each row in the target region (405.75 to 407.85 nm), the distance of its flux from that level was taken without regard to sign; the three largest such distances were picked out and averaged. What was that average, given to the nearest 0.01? 1.20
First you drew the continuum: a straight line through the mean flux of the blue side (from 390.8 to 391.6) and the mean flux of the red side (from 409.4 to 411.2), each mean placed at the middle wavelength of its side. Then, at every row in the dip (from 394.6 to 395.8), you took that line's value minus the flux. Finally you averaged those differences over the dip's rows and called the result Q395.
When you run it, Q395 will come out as -1.2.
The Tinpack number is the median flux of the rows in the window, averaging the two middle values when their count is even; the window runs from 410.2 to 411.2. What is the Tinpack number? 9.07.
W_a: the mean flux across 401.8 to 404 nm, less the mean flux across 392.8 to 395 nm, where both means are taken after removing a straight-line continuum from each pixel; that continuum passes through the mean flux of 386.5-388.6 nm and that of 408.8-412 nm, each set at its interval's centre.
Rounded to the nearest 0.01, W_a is -0.07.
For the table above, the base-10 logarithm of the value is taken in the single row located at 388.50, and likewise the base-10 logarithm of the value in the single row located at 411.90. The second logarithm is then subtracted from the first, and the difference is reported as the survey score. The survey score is -0.029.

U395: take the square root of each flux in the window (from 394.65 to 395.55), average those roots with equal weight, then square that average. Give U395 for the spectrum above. 9.21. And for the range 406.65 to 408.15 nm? 8.36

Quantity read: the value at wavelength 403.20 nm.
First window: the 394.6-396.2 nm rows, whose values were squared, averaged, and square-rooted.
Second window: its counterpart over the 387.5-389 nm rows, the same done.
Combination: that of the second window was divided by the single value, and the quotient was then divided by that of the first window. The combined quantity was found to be 0.090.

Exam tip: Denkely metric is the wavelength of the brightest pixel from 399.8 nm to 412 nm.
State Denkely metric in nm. 410.70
